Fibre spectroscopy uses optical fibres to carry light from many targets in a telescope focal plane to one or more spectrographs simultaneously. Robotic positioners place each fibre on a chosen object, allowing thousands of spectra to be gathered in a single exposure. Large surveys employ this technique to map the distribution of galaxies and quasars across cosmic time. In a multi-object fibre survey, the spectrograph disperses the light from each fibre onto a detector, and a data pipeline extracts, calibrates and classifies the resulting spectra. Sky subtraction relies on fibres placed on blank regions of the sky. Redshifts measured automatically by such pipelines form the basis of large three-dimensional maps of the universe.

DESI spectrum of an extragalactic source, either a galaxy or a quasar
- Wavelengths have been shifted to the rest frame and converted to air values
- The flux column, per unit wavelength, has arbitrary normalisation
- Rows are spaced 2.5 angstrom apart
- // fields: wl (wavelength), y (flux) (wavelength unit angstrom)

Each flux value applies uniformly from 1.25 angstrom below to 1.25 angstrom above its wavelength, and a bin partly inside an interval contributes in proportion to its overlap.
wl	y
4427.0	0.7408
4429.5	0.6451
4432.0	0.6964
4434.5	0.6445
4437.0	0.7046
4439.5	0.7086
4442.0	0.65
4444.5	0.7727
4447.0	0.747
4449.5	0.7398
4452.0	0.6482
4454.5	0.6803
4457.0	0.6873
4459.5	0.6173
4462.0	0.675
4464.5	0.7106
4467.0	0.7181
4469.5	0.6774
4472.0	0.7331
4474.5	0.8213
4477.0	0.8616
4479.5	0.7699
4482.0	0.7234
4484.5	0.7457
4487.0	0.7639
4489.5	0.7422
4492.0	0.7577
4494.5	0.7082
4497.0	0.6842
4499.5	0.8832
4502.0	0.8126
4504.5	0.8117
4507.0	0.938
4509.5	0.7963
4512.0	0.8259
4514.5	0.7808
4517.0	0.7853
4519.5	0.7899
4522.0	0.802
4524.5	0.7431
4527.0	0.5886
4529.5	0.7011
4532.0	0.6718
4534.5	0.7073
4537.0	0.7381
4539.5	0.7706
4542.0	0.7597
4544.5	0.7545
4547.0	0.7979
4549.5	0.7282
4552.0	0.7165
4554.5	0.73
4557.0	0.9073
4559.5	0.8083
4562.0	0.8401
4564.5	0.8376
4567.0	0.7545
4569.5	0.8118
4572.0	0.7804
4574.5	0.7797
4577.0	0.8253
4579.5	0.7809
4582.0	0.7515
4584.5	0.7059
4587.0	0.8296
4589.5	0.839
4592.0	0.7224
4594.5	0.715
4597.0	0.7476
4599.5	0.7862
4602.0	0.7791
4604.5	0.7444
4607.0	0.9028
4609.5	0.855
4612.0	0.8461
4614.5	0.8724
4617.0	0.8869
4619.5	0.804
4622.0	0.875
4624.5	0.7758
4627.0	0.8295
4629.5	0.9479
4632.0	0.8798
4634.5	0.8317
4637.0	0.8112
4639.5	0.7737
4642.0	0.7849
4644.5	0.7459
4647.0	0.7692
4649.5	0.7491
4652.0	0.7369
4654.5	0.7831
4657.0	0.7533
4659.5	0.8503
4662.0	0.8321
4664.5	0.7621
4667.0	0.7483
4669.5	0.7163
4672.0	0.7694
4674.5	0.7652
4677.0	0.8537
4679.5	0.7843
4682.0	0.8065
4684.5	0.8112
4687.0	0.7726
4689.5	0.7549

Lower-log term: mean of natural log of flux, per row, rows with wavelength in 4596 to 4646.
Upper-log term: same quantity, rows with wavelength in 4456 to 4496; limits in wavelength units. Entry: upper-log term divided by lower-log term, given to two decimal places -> 1.61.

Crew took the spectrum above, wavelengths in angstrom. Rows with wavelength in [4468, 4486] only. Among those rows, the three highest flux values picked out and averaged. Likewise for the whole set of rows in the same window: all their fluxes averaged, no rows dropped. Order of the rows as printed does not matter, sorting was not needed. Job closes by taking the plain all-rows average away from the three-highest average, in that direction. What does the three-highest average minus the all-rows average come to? 0.056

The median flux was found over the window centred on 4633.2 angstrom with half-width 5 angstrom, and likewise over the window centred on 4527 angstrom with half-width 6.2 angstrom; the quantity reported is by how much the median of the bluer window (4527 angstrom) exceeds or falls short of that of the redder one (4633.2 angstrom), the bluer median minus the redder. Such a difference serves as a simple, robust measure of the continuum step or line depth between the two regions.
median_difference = -0.15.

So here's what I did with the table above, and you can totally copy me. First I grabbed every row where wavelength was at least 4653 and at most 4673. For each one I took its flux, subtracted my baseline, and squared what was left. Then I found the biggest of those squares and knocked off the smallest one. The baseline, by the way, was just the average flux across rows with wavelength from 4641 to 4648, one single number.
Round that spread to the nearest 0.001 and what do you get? 0.007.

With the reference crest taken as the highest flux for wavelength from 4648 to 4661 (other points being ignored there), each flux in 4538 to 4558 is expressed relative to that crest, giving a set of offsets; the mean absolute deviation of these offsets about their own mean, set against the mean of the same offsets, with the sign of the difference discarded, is 0.12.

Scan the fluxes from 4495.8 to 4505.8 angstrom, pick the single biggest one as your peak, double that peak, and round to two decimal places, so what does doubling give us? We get 1.77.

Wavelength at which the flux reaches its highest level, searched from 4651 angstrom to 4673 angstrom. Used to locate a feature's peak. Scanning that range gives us 4659.5 angstrom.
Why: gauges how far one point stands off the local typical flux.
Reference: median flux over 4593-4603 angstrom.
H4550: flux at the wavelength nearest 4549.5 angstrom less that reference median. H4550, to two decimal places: -0.04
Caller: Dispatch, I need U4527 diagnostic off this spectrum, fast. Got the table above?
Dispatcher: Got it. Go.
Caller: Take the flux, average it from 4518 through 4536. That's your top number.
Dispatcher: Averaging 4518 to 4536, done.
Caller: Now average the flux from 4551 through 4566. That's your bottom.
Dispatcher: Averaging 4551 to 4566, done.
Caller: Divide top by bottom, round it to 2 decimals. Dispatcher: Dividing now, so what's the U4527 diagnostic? 0.89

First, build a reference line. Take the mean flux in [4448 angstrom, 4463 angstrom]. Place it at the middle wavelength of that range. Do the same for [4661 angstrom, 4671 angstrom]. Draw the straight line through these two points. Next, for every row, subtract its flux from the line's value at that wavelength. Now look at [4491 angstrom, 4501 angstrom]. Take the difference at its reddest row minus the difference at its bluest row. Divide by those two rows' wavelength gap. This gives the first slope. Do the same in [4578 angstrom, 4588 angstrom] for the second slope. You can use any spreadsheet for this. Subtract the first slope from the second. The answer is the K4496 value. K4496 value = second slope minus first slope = 0.010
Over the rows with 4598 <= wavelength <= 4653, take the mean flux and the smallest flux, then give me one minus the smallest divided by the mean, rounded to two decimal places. 0.10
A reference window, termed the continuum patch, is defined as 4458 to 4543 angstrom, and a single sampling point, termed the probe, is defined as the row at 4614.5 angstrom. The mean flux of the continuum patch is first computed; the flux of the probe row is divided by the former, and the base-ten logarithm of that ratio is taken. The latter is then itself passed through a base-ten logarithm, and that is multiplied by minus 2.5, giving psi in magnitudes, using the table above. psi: 3.0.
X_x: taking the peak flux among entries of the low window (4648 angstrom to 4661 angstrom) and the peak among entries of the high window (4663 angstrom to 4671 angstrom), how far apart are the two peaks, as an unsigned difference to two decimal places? 0.09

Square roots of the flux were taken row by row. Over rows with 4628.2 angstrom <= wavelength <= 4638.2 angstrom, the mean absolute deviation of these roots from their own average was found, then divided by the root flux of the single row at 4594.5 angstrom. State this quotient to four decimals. 0.0293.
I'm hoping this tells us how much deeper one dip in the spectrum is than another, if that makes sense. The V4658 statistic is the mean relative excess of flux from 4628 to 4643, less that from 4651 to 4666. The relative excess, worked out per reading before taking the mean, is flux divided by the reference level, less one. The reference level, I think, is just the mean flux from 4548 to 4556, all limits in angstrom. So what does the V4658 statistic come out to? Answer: 0.072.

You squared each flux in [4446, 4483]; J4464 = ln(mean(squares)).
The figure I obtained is -0.65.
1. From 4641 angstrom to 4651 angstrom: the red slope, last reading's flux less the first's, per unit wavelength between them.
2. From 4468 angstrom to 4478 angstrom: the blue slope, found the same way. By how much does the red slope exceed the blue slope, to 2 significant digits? -0.029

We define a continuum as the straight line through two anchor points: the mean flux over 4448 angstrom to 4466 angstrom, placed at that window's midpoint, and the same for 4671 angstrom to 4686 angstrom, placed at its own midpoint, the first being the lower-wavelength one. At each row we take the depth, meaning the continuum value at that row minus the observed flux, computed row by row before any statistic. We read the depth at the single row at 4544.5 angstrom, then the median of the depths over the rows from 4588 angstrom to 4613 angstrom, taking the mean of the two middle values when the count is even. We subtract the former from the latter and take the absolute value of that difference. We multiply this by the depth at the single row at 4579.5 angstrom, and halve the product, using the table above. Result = 0.0000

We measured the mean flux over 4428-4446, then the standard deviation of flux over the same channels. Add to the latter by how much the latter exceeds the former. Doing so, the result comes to -0.60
